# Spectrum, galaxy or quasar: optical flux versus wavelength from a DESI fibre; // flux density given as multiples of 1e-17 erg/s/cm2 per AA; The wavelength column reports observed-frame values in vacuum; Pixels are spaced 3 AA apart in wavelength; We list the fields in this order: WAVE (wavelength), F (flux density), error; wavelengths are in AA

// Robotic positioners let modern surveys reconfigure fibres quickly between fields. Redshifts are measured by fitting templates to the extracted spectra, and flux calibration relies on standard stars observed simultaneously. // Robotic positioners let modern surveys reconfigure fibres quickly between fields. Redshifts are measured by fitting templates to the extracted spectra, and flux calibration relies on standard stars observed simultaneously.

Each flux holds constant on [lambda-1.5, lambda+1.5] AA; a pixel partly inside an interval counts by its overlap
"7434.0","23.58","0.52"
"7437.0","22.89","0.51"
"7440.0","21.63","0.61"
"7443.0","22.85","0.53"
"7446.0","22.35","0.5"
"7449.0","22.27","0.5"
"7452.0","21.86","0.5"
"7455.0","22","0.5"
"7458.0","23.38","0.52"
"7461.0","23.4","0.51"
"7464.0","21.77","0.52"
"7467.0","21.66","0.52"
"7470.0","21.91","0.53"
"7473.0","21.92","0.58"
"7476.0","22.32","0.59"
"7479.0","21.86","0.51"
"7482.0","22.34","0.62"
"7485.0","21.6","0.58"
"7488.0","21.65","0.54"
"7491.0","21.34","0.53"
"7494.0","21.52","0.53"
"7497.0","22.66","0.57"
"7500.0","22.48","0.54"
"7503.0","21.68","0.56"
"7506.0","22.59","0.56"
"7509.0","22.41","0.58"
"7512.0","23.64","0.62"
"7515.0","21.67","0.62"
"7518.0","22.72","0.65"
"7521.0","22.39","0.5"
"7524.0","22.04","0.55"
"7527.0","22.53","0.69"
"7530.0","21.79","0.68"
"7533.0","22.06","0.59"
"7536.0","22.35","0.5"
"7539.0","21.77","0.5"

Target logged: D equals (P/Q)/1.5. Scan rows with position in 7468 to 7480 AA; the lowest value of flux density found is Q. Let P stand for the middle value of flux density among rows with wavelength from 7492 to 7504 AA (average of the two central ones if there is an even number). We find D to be 0.673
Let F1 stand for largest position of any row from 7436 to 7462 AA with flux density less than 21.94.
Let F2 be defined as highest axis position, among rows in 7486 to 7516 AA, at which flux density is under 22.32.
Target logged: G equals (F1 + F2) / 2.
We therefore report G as 7483.5 AA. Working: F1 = 7452.0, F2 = 7515.0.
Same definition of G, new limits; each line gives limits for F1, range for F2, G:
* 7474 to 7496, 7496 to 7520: 7504.5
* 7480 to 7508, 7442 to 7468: 7485.0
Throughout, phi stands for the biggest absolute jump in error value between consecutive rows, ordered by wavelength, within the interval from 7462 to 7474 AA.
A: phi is 0.05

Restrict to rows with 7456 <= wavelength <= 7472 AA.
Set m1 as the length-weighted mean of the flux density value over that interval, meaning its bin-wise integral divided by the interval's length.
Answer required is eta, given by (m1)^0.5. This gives 4.73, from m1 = 22.4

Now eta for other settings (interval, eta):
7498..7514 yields 4.75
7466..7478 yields 4.69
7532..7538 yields 4.71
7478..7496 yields 4.66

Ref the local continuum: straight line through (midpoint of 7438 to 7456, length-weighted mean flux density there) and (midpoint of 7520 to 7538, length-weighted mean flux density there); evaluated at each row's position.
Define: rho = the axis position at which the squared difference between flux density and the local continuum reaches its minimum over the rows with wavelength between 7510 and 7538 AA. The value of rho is 7533.0 AA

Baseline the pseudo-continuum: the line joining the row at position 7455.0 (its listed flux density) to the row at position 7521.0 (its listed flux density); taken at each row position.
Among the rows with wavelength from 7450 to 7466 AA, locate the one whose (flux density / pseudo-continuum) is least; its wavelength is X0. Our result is 7464.0 AA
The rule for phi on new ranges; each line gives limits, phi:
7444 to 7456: 0.00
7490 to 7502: 0.04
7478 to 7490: 0.11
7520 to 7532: 0.14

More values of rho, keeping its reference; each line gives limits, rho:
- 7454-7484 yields 7476.0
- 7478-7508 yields 7482.0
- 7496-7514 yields 7509.0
